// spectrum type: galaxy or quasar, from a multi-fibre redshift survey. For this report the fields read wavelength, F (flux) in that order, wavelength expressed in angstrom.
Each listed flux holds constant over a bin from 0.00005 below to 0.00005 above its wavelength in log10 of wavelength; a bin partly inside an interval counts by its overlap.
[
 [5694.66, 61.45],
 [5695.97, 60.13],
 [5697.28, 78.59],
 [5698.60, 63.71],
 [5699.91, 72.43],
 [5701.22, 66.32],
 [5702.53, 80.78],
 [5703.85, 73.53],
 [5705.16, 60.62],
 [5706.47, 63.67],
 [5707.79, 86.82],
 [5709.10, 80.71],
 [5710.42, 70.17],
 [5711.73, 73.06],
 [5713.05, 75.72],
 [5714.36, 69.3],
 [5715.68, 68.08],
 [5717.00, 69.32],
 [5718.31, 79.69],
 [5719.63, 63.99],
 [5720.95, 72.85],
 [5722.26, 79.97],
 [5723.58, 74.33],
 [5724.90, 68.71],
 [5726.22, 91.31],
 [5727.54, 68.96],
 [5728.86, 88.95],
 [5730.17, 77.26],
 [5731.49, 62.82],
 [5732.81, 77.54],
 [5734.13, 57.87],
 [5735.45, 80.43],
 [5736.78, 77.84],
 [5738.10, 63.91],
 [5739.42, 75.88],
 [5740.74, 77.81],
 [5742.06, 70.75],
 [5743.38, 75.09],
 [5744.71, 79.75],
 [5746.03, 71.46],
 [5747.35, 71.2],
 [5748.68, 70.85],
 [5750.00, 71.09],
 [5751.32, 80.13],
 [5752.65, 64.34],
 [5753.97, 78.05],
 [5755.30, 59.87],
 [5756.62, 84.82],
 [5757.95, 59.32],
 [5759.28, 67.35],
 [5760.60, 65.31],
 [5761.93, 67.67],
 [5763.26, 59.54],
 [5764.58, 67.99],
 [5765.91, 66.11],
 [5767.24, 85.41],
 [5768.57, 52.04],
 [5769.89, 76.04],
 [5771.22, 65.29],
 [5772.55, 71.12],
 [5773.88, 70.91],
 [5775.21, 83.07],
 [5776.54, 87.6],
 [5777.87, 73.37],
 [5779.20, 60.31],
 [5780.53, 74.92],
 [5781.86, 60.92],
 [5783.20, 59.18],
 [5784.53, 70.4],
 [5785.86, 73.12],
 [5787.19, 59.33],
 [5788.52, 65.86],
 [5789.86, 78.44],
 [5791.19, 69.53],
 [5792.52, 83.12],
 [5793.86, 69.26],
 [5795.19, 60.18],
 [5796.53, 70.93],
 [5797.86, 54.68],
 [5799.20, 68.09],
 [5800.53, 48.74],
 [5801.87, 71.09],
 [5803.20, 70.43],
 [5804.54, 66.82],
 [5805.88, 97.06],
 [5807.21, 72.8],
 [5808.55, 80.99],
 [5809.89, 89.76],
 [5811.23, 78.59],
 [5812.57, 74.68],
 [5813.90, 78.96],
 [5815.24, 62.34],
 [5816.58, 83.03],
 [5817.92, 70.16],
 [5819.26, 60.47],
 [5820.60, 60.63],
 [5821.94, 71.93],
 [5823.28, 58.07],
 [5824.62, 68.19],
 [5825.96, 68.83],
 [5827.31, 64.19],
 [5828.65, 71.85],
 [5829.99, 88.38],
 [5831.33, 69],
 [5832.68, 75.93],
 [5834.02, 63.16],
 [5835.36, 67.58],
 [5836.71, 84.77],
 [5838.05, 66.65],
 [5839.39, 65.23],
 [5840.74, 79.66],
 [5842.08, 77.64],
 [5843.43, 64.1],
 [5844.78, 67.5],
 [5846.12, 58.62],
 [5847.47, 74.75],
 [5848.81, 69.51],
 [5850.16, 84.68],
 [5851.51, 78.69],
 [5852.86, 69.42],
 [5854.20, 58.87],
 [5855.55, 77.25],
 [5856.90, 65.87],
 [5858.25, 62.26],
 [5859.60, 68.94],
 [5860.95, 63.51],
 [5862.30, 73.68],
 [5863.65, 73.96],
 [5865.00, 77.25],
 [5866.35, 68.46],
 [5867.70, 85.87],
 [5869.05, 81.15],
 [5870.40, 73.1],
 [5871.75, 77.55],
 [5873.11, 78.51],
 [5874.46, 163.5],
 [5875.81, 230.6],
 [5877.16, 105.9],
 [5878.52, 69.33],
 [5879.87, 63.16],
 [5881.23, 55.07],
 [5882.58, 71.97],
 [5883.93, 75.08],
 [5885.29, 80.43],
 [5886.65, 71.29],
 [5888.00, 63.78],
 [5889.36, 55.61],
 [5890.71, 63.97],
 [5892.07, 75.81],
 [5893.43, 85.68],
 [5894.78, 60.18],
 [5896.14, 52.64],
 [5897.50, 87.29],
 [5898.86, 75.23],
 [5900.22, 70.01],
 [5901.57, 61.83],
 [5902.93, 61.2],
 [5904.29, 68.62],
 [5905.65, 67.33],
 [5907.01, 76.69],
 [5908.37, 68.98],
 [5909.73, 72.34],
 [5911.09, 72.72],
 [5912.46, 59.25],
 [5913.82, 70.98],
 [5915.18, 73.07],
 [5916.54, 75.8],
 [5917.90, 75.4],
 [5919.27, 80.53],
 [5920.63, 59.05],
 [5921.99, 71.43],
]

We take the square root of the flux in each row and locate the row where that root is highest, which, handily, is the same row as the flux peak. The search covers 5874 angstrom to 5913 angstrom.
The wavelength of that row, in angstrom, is 5875.81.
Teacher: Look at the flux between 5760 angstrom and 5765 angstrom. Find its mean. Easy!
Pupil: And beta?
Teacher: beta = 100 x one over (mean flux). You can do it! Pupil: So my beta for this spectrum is 1.54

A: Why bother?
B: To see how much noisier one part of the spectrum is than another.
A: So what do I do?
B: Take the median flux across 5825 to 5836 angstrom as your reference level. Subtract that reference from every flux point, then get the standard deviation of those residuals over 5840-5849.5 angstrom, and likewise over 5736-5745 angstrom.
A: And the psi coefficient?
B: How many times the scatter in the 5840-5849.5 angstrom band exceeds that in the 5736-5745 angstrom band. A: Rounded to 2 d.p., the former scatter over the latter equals 1.39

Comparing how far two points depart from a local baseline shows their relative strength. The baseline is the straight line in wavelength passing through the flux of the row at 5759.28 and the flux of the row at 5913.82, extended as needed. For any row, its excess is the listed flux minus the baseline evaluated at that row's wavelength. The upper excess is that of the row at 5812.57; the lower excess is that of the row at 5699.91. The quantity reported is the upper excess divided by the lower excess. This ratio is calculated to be 0.9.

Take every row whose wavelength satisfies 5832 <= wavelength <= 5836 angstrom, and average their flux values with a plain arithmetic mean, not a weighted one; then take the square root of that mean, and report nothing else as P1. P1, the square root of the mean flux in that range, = 8.3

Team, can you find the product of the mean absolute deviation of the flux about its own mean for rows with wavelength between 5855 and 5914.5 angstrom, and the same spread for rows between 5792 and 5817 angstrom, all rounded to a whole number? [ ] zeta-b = 125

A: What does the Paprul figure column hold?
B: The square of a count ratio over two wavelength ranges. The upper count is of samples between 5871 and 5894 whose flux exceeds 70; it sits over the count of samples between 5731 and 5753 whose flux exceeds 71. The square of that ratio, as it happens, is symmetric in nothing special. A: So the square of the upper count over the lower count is 1.00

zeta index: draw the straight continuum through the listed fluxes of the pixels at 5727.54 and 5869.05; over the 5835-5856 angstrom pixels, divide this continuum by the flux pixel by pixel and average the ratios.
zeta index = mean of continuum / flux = 1.120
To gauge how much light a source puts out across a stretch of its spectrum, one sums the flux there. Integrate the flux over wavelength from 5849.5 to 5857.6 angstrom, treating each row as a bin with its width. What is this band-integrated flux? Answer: 586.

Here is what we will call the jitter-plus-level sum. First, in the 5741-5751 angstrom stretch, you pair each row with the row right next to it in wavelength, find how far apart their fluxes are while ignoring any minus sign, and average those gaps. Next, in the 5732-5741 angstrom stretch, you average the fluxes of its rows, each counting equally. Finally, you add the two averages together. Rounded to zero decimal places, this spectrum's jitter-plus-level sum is 76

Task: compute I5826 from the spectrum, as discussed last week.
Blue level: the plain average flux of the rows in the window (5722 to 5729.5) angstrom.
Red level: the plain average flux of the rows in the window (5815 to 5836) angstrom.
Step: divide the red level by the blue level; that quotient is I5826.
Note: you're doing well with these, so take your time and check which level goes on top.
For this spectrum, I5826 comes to 0.88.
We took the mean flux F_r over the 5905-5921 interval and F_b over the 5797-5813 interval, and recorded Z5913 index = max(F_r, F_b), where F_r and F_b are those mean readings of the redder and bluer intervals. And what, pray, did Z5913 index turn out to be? 72.8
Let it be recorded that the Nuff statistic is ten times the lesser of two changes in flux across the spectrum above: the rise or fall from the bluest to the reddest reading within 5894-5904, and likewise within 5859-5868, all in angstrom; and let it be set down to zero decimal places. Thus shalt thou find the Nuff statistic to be 10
